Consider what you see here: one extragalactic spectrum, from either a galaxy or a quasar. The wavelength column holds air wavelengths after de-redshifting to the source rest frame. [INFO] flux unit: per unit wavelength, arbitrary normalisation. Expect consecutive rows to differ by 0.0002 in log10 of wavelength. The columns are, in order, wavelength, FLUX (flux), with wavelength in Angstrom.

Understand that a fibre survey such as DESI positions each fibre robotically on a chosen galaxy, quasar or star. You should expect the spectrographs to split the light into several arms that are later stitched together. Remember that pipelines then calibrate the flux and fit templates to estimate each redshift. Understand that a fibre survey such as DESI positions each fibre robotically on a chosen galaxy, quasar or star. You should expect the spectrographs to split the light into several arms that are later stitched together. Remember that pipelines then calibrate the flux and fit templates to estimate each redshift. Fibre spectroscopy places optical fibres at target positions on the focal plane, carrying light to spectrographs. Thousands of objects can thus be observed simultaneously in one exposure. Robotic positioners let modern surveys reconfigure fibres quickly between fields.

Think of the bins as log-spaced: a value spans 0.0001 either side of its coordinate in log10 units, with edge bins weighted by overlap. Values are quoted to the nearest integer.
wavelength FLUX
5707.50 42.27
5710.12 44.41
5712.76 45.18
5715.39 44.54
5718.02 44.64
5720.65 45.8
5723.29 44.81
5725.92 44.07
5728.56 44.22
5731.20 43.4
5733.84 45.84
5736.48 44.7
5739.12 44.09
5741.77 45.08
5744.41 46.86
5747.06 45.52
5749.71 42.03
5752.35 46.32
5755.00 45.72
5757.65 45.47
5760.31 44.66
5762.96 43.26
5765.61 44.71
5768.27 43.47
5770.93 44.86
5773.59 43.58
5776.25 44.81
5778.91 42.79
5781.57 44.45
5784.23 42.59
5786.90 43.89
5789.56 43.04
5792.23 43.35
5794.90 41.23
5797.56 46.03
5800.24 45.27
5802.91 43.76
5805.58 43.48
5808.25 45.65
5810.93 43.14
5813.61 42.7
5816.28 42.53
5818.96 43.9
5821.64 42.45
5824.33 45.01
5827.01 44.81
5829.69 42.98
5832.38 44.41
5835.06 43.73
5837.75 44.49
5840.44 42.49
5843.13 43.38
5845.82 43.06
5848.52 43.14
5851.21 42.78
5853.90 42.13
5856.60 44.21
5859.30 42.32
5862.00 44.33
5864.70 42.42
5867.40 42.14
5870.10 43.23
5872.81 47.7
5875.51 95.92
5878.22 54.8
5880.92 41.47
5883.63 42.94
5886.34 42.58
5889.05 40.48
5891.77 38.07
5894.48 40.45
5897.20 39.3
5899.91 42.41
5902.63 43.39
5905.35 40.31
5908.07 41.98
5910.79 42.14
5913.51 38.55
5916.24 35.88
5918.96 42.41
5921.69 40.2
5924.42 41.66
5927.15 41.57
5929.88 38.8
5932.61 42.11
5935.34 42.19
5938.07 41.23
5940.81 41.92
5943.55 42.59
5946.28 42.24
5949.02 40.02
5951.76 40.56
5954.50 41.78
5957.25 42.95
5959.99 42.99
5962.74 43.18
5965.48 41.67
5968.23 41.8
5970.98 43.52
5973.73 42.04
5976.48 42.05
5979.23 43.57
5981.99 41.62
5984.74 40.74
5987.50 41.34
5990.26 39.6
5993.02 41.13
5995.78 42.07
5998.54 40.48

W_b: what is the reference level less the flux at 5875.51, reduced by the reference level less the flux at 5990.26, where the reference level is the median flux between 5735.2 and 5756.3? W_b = -56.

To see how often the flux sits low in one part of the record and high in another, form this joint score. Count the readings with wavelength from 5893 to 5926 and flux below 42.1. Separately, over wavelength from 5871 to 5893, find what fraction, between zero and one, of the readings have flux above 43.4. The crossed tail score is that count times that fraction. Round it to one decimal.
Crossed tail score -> 3.0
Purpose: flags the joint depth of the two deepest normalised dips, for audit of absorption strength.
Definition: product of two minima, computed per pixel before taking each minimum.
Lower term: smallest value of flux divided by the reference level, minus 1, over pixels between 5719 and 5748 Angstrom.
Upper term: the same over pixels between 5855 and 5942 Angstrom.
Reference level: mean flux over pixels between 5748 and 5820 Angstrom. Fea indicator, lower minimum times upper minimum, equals 0.0023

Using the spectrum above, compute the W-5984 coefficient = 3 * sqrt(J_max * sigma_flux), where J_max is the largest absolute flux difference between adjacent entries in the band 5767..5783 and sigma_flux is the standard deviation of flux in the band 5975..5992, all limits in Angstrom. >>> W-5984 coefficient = 5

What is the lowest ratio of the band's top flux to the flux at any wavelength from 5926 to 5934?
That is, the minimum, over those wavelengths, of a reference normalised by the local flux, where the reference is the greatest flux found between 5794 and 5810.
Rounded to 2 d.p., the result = 1.09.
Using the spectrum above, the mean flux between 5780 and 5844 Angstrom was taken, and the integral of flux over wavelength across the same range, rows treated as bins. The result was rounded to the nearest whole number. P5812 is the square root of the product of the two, 350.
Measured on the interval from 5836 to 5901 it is 365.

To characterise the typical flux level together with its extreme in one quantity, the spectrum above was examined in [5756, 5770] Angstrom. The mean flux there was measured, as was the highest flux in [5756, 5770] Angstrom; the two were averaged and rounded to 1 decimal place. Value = 44.9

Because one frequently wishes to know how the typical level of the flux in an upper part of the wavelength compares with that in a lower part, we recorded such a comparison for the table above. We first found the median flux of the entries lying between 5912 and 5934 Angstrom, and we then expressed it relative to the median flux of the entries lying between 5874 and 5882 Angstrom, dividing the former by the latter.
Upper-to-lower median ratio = 0.746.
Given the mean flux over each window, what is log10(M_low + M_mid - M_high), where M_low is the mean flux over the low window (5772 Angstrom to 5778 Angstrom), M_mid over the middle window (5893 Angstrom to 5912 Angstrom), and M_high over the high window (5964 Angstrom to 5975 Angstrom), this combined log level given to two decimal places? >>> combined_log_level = 1.64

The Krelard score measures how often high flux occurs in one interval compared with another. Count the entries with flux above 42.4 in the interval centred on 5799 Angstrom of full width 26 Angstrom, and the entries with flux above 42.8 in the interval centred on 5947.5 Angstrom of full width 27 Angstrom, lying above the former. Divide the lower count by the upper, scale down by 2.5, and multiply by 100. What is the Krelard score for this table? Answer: 180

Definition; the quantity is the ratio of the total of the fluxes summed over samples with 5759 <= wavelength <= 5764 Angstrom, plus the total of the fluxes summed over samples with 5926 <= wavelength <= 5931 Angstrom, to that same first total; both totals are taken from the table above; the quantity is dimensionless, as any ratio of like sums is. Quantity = 1.91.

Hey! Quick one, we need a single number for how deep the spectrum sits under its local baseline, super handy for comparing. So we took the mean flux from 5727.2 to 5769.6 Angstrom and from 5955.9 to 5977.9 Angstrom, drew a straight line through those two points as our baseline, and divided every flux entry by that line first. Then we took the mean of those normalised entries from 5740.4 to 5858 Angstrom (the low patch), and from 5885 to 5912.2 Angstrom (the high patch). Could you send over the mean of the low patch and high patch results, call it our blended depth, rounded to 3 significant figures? 0.973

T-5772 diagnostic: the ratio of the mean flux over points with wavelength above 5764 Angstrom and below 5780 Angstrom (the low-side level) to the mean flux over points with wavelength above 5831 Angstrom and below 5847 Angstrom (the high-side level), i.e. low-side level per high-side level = 1.01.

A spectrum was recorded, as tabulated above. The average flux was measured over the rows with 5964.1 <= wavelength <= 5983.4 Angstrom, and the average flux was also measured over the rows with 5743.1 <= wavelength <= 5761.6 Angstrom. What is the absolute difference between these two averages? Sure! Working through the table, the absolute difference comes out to 2.9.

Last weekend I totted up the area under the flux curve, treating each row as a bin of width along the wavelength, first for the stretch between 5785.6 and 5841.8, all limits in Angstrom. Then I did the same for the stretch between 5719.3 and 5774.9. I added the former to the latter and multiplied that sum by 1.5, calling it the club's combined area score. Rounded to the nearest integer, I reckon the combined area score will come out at 7414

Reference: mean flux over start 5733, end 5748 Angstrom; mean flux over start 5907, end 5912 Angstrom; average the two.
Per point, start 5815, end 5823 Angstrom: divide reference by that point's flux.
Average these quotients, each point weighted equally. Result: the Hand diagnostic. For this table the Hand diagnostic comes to 1.02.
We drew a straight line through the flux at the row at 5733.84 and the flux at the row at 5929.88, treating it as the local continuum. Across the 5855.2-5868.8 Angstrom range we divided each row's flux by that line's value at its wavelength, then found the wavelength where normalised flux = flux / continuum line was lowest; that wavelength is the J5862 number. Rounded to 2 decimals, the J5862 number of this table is 5859.30 Angstrom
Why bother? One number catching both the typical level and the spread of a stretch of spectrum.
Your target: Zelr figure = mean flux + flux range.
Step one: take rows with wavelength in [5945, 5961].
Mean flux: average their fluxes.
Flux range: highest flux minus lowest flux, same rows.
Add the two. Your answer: 44.7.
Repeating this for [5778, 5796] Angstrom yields 46.3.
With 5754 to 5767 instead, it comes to 47.2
